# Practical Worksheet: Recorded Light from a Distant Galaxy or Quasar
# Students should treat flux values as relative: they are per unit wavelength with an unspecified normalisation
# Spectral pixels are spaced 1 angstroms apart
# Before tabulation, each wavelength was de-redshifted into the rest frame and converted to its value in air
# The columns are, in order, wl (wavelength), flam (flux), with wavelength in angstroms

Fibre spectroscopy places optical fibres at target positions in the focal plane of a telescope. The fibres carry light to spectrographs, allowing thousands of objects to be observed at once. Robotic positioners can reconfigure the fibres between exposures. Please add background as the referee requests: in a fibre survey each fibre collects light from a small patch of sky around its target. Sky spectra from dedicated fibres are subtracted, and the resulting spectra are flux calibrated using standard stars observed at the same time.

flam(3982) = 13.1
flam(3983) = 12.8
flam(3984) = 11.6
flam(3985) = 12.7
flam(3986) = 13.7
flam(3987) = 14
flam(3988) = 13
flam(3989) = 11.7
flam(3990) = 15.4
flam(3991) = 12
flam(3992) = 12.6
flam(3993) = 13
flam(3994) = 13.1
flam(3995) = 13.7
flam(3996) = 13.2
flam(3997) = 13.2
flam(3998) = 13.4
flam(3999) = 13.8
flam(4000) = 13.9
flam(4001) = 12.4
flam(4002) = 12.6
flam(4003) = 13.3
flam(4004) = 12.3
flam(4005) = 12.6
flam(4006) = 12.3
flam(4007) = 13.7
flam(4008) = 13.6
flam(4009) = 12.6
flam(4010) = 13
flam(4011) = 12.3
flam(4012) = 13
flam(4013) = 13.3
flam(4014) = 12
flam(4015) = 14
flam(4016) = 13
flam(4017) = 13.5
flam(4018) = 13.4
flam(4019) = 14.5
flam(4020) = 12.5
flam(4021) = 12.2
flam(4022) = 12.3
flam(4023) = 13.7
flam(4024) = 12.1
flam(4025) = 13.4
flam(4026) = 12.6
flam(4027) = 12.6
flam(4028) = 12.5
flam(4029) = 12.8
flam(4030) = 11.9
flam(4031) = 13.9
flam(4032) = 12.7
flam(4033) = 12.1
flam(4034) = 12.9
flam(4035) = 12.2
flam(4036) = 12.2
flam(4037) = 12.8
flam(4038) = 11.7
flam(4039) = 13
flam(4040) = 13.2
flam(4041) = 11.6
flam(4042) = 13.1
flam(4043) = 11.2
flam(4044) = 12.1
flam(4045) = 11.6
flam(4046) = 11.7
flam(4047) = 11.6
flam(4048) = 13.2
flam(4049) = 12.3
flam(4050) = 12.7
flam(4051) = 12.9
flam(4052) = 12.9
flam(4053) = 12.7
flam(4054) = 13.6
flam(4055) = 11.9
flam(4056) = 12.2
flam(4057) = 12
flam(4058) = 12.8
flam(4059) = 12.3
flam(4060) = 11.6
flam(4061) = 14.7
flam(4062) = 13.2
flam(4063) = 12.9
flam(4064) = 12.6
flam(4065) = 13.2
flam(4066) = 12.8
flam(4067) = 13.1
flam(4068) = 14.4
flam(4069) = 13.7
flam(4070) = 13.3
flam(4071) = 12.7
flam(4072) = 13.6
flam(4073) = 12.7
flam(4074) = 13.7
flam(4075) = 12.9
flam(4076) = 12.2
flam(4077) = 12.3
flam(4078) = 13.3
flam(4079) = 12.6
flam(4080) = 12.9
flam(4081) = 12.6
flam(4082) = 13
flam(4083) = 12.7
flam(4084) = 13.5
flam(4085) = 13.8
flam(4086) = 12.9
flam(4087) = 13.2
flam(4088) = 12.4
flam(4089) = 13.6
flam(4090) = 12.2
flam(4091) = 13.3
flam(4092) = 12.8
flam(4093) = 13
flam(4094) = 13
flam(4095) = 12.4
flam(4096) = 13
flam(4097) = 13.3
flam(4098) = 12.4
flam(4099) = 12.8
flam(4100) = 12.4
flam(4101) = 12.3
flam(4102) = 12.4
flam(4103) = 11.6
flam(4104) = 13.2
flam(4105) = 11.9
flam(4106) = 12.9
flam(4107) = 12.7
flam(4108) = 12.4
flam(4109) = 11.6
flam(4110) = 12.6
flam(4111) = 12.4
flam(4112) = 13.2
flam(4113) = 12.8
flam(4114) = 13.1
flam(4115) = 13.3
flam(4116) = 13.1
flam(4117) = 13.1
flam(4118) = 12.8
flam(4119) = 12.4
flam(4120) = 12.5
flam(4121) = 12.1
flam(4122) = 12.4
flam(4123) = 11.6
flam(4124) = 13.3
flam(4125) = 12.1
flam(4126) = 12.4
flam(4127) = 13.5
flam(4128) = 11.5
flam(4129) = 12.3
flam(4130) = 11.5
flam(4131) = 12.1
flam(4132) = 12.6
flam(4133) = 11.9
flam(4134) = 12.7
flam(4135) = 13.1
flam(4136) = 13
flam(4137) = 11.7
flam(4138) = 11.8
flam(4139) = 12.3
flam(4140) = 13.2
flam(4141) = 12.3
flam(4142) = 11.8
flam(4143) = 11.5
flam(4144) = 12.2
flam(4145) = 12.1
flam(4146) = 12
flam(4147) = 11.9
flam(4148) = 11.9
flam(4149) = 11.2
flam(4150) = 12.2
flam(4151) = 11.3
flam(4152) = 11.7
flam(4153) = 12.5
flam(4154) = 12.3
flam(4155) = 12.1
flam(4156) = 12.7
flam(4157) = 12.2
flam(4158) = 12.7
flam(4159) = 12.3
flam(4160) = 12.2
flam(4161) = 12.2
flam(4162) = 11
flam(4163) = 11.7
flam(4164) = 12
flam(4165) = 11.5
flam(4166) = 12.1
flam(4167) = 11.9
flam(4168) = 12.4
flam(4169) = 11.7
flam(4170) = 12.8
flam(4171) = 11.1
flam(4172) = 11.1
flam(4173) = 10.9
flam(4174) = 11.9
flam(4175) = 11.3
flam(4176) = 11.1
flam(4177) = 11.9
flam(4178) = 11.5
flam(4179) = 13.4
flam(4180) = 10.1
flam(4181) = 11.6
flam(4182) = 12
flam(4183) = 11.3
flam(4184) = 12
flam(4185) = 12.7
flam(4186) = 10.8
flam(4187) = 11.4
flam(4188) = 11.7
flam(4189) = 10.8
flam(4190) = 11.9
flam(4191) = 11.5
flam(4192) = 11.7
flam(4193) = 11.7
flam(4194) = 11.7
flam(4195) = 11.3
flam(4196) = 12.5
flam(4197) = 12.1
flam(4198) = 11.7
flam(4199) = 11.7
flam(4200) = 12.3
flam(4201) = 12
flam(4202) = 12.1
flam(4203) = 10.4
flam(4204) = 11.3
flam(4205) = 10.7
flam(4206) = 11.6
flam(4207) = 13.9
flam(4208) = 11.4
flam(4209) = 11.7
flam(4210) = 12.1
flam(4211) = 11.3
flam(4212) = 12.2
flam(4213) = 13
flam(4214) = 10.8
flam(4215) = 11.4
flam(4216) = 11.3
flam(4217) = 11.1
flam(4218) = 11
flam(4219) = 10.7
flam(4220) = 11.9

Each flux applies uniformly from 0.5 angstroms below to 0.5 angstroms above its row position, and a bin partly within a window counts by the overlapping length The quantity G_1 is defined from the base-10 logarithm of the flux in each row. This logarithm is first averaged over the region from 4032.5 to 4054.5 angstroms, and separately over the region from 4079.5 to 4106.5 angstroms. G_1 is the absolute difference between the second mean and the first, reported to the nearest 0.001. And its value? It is 0.013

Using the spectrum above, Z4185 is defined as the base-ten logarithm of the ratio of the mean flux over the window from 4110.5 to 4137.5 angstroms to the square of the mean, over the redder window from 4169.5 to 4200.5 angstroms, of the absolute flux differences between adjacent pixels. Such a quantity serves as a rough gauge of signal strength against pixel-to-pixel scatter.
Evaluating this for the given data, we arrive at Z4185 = 1.35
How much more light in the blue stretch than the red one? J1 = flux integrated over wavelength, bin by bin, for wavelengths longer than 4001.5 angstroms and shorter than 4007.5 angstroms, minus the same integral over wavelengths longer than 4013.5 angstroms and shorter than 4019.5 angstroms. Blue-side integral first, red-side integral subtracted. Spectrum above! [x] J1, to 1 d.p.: -3.6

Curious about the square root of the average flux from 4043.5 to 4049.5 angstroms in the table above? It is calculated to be 3.48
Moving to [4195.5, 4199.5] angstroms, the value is 3.46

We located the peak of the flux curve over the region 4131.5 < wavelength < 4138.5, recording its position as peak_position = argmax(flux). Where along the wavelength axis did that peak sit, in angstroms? 4135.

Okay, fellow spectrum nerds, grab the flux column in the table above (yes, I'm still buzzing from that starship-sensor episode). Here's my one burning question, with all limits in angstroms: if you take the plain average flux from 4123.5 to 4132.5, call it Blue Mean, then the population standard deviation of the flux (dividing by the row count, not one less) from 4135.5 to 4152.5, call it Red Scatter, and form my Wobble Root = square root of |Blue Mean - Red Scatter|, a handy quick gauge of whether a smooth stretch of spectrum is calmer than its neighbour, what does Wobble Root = 3.44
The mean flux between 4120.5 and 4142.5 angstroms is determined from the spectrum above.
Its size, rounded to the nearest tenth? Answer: 12.3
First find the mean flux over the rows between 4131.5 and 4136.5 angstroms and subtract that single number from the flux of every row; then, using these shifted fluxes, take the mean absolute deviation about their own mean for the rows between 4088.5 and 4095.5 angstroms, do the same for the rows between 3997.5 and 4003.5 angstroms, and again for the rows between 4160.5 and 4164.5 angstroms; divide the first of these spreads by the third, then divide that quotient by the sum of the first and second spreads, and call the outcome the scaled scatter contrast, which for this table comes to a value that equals 1.15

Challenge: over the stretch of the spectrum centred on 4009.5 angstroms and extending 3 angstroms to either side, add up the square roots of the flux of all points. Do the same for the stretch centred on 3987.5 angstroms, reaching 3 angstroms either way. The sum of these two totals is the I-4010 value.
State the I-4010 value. 43.6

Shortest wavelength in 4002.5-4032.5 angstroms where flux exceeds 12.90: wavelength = 4003 angstroms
